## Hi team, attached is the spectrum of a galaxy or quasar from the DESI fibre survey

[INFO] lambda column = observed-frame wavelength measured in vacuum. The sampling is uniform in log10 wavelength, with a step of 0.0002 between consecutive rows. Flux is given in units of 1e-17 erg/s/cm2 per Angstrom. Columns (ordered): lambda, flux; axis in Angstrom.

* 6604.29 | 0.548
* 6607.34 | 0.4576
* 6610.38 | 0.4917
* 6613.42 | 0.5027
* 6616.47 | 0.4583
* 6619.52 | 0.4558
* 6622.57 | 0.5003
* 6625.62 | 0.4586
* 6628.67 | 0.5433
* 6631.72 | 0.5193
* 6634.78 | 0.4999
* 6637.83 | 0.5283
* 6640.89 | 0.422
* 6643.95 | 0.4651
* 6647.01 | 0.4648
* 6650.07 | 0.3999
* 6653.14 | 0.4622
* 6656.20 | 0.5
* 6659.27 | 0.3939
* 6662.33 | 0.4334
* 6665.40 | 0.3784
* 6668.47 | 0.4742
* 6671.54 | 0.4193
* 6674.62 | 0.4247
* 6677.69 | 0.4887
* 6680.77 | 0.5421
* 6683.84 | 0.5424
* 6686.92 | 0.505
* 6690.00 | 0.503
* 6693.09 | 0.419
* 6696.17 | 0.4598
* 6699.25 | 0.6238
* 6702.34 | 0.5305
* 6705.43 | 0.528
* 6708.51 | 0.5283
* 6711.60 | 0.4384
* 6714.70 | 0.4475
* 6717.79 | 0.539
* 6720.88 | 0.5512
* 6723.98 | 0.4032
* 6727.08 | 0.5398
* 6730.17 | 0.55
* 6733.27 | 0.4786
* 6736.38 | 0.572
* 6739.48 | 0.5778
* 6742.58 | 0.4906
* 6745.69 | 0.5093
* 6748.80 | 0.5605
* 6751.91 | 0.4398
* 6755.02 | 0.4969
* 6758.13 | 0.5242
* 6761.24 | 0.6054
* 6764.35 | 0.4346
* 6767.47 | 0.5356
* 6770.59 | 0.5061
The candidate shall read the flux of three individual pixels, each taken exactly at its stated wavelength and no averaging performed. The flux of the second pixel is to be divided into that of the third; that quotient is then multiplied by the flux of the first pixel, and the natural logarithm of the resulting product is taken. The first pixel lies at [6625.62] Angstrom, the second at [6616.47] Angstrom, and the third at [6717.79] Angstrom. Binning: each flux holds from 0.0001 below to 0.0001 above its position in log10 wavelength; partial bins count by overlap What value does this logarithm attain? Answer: -0.62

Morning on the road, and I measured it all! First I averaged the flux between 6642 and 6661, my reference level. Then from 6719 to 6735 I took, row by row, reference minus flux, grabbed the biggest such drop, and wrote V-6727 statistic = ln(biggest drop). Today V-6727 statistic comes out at -3.1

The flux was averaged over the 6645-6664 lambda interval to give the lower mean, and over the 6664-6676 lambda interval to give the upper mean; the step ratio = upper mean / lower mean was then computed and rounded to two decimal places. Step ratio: 0.96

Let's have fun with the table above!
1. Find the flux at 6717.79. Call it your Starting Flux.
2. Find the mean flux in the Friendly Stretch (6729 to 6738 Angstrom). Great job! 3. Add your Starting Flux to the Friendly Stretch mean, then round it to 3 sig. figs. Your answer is 1.07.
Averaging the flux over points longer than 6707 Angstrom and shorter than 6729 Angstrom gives 0.49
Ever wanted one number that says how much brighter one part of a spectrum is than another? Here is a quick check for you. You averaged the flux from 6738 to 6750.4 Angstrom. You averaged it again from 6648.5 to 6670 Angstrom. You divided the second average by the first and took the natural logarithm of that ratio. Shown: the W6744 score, -0.21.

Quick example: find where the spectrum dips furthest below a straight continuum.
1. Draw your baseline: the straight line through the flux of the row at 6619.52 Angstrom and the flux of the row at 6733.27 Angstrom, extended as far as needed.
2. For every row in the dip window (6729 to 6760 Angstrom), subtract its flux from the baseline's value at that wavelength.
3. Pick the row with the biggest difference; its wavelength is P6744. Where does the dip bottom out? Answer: 6751.91 Angstrom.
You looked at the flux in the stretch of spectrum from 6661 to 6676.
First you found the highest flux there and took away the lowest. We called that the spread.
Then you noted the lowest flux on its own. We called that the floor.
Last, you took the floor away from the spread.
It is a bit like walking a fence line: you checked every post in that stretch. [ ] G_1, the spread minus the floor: -0.28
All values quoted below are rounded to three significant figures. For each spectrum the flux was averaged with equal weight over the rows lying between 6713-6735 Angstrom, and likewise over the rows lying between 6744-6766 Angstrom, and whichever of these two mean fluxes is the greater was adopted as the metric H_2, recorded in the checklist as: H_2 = 0.510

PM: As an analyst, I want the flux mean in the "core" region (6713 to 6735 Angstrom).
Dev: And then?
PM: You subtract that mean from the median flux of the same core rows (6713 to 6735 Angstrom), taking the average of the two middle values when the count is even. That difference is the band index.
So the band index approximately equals 0.038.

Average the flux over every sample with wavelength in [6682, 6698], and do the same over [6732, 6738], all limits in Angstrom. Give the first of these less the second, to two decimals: -0.04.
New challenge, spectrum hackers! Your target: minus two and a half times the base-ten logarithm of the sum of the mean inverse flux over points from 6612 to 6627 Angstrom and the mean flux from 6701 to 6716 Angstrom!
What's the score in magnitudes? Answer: -1.04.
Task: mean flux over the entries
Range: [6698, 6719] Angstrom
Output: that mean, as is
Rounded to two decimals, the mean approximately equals 0.52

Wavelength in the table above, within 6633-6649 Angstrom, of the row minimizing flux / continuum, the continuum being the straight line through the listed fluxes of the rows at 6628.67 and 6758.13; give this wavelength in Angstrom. 6640.89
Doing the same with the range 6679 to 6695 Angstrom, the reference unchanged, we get 6693.09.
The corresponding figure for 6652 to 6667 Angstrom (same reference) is 6665.40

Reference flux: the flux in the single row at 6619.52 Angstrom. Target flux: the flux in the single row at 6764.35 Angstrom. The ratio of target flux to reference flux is 0.95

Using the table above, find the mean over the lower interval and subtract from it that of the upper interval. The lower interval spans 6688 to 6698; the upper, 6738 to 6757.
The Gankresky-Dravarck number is -0.05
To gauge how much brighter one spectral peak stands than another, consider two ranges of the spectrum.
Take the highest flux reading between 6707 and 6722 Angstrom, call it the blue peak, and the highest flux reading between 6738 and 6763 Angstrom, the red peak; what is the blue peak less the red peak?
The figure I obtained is -0.05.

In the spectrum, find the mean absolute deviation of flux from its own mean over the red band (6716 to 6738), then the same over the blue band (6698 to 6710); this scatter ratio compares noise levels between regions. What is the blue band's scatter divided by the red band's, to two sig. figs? 0.80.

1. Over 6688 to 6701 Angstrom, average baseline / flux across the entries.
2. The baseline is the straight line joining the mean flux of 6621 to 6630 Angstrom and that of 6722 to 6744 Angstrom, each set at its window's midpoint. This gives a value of 1.04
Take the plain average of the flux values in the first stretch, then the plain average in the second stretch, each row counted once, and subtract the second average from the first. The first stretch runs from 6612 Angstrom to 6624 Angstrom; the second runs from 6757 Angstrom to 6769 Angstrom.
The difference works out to -0.046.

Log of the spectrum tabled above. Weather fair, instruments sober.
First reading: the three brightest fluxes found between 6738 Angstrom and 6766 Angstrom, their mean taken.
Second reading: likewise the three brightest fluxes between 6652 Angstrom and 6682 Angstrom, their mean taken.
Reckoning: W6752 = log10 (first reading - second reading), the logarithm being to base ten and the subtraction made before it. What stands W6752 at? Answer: -1.15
